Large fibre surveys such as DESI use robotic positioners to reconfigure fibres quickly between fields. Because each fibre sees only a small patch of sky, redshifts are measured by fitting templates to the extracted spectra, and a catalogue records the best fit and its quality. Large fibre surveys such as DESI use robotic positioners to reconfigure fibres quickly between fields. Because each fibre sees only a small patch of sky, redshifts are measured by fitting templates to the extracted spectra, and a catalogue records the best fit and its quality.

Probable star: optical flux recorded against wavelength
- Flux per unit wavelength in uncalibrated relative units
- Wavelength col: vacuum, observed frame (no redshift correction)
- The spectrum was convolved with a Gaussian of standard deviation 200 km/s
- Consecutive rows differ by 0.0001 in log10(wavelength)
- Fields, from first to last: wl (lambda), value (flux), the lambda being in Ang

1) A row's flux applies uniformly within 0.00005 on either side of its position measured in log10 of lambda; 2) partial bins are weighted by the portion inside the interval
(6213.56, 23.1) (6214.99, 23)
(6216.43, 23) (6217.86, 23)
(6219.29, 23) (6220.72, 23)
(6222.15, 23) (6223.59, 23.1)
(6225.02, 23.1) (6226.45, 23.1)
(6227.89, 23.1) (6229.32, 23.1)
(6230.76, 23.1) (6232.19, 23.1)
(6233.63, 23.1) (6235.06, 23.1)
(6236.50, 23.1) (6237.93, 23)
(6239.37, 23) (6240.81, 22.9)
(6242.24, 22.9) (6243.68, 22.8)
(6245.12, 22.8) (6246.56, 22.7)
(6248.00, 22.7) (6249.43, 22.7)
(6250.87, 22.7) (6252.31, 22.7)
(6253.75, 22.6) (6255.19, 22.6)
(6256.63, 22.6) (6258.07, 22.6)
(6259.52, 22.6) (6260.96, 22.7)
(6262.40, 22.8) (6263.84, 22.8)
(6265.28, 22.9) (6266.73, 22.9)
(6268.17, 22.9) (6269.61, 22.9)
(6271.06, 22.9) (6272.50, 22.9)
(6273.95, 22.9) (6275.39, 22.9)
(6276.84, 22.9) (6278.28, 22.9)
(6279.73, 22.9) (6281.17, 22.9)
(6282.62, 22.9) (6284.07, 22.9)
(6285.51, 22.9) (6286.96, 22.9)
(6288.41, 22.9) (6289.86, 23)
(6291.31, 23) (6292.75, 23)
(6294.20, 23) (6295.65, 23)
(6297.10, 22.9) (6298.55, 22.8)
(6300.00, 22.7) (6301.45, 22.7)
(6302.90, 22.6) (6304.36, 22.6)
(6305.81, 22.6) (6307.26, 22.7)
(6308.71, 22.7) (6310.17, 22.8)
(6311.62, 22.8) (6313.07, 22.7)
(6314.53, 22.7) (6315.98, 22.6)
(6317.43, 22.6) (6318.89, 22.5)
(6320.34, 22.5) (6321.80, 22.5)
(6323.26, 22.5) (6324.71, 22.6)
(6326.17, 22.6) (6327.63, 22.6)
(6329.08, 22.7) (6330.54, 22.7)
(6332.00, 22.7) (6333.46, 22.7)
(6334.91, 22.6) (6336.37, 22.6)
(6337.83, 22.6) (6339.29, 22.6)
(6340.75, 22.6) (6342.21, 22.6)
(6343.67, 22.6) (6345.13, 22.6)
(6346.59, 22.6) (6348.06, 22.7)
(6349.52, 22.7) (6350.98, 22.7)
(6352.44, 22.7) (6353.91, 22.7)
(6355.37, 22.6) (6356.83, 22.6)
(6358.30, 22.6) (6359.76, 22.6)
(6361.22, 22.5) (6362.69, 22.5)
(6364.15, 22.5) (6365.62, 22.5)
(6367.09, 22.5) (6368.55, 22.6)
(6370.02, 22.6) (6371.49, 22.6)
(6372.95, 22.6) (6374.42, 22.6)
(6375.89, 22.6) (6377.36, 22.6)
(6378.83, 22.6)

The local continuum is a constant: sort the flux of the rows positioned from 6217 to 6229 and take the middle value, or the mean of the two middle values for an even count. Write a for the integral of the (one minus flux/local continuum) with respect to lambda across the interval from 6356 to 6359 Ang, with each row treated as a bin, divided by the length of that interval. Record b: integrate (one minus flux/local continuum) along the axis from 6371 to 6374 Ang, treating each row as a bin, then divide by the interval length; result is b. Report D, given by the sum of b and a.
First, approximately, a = 0.020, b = 0.0196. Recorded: 0.039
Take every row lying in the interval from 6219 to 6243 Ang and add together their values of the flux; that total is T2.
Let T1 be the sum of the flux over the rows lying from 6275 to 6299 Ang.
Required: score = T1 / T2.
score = 0.99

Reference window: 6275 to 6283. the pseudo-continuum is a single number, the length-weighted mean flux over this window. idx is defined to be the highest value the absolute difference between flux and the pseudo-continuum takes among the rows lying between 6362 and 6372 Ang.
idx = 0.40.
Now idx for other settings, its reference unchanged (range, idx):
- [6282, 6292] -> 0.10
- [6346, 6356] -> 0.30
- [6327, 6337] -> 0.30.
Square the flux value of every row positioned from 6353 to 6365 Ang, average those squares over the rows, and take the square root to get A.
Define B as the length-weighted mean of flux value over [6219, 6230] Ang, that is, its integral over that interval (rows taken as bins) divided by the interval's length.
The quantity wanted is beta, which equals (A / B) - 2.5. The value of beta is -1.521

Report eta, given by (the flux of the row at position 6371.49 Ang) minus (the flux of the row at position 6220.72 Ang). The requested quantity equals -0.40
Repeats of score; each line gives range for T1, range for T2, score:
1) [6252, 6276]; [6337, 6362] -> 1.01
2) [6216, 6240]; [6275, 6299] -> 1.01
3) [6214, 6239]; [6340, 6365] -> 1.02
